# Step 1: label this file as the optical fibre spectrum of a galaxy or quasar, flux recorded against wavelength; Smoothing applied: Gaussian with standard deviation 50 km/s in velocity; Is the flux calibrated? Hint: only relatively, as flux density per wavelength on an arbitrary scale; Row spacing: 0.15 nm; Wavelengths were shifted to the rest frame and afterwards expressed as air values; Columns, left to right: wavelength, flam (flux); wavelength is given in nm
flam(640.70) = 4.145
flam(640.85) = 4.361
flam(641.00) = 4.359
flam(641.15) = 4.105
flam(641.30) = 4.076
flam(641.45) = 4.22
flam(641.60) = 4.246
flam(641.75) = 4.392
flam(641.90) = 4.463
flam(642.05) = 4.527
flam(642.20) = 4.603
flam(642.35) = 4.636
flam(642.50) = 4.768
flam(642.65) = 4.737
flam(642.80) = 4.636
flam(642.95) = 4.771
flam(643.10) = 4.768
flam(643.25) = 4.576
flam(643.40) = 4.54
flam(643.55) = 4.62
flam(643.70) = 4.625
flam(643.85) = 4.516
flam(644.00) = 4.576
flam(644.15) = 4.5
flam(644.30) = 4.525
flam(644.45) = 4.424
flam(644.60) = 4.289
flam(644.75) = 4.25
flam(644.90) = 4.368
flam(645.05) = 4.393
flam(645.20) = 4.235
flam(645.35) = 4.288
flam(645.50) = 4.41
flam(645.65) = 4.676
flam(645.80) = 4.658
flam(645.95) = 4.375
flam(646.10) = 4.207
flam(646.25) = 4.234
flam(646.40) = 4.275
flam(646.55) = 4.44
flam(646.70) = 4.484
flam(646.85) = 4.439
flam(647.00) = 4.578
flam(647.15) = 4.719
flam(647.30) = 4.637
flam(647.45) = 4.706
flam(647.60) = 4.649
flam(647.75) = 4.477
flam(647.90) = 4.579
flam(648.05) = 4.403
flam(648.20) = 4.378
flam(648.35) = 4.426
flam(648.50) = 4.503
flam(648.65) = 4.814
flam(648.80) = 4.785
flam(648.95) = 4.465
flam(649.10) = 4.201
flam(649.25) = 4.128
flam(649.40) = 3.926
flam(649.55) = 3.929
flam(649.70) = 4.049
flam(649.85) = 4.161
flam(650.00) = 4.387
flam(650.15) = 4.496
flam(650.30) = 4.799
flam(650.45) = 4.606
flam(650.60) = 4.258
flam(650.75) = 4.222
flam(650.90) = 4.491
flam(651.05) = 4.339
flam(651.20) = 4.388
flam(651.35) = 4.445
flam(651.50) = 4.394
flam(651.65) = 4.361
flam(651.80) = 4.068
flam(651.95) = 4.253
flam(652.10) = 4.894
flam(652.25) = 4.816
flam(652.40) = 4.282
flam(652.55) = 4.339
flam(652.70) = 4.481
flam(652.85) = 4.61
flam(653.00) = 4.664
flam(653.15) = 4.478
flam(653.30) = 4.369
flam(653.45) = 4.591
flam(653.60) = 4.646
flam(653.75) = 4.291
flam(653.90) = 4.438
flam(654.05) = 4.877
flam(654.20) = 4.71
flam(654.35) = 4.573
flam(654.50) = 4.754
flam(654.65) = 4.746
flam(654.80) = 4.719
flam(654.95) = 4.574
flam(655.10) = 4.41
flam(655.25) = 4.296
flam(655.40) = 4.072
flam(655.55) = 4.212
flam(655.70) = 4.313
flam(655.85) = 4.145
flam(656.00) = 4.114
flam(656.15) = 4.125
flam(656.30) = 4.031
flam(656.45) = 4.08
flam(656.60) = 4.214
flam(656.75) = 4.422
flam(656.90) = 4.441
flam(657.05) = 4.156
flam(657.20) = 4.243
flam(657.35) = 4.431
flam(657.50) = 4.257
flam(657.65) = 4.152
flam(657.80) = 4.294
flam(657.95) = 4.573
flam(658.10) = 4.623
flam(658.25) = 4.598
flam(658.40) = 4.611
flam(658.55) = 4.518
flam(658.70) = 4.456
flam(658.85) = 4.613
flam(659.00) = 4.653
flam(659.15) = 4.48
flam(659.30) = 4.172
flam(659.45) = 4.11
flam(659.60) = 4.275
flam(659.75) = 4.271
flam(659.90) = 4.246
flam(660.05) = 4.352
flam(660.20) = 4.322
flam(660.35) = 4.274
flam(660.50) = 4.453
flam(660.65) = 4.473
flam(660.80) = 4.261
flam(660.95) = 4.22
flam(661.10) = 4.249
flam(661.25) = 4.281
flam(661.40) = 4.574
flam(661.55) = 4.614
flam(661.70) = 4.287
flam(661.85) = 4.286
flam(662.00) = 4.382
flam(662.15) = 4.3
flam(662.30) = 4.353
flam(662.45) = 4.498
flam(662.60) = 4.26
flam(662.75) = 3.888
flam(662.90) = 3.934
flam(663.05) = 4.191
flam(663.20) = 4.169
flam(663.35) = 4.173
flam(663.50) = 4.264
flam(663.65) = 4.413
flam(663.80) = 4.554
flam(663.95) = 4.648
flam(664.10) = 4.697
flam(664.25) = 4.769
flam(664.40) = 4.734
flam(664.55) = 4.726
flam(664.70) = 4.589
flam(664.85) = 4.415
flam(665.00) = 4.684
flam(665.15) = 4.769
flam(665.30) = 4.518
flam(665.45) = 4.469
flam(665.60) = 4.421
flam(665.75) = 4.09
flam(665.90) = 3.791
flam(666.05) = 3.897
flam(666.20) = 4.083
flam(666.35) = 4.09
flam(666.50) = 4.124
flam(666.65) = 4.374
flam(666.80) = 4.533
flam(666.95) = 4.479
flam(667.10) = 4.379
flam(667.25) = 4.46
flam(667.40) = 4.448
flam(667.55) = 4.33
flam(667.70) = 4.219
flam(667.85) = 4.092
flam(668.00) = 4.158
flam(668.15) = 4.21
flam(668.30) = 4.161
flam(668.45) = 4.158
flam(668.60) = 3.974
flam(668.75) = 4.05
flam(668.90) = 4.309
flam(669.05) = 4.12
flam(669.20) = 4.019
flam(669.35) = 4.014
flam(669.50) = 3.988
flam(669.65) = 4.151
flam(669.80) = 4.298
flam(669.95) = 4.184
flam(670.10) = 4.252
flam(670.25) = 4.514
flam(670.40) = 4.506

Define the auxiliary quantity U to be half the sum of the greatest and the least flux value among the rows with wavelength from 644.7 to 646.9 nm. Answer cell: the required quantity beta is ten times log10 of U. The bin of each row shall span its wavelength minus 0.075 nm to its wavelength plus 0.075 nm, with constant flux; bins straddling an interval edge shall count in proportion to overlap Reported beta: 6.48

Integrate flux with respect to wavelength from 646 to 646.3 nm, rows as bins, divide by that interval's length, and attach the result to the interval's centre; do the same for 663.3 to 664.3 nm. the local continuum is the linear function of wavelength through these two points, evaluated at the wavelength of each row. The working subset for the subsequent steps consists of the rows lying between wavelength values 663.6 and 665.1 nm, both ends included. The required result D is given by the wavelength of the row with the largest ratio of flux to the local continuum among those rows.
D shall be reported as 664.25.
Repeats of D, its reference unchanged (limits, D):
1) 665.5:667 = 666.80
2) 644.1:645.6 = 644.30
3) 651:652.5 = 652.10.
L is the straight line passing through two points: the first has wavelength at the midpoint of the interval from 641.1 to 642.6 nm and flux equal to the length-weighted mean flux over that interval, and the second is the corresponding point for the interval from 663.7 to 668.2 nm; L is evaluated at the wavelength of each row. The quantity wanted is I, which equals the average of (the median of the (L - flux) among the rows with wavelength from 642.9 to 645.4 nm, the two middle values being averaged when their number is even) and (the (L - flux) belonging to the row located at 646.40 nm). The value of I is 0.02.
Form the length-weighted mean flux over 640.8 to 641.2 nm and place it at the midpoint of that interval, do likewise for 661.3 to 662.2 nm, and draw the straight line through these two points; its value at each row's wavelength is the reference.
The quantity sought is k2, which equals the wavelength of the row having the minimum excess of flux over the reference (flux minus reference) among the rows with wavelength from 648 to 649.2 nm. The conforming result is 649.10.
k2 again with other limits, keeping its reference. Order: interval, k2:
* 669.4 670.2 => 669.50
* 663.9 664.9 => 664.85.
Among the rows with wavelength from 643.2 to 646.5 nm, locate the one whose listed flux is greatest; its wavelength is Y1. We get 645.65 nm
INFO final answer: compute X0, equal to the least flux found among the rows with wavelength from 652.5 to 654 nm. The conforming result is 4.291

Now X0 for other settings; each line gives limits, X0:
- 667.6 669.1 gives 3.974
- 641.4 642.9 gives 4.22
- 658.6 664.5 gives 3.888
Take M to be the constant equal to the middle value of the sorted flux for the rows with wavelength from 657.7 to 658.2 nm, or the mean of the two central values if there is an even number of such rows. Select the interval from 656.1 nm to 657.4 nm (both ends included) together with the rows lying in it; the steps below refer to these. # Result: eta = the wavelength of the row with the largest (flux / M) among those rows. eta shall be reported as 656.90 nm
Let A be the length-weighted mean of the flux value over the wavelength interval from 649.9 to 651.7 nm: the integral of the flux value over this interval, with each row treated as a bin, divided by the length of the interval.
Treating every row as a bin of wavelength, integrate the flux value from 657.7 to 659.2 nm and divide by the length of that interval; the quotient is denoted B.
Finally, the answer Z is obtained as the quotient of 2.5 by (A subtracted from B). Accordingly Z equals 23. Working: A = 4.43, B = 4.54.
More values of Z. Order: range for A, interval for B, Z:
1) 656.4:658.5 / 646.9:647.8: 10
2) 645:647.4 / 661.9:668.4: -25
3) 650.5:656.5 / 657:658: -20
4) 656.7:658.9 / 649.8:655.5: 43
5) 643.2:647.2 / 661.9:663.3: -11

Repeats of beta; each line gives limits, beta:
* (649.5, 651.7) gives 6.40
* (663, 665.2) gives 6.50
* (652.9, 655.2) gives 6.61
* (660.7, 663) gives 6.28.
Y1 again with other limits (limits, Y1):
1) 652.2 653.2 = 652.25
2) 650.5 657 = 652.10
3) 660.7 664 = 663.95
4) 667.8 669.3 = 668.90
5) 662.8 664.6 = 664.25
